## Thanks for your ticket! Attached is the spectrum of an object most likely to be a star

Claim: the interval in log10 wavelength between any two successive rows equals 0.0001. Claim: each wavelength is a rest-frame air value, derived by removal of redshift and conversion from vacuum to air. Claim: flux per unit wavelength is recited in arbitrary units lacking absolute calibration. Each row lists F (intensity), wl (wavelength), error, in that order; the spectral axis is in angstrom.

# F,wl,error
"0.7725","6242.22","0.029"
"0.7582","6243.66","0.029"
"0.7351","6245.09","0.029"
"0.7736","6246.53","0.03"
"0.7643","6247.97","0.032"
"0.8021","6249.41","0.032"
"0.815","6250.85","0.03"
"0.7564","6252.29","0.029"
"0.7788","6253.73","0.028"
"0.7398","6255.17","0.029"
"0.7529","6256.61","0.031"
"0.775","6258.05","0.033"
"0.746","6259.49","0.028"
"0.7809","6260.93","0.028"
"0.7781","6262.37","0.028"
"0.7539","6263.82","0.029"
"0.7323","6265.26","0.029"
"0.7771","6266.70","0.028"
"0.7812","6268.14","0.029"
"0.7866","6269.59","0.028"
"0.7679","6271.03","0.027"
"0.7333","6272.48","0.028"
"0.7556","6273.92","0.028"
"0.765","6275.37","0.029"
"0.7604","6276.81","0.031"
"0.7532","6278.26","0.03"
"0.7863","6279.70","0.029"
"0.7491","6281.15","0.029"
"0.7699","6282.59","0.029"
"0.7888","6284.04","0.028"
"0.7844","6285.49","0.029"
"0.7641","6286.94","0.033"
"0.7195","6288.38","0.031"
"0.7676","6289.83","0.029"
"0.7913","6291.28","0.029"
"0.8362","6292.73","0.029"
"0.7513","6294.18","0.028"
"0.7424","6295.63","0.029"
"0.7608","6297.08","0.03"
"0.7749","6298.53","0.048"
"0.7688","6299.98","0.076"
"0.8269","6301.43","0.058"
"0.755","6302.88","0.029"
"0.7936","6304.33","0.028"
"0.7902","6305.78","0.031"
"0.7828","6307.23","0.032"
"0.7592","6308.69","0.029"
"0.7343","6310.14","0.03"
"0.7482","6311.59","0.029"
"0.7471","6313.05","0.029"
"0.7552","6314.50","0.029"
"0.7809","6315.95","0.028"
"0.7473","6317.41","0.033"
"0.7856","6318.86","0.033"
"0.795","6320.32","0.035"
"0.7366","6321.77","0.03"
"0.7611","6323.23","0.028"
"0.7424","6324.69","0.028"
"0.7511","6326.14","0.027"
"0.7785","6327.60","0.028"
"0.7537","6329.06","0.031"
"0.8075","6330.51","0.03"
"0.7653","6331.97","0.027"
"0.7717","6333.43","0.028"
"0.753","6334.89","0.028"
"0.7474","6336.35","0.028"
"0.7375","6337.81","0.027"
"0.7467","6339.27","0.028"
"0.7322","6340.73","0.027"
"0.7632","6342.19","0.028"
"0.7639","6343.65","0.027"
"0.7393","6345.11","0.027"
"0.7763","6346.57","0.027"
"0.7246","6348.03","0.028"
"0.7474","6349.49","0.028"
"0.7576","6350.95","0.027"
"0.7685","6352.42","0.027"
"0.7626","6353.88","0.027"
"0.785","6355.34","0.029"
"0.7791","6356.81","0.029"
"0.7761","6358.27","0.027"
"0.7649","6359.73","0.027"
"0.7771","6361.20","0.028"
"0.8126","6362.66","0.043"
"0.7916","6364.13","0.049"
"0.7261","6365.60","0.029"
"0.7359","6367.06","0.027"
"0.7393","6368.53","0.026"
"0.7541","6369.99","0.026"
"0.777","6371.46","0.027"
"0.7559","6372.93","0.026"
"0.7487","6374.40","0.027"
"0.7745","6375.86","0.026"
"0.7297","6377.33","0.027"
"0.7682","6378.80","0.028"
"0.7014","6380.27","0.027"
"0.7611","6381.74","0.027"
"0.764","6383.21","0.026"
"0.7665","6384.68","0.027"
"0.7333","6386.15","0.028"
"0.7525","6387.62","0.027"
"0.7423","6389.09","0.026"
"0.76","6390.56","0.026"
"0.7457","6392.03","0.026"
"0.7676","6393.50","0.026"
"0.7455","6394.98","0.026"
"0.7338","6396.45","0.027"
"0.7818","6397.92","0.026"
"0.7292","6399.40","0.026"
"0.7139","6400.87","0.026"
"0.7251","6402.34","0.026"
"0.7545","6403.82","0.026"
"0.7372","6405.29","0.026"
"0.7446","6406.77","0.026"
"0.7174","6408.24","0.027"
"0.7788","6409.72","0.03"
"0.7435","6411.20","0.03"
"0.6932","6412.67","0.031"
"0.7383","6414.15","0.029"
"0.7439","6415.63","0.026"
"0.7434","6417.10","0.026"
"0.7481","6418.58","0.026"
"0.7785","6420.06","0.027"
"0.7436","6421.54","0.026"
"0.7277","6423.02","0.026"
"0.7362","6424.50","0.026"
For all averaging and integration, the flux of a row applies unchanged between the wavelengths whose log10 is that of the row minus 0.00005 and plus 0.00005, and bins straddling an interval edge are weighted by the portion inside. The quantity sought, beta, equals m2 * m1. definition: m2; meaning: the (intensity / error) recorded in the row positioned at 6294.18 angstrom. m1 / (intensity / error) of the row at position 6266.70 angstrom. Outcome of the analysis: 745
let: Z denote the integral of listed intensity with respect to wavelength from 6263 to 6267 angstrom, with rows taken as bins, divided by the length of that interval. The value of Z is 0.752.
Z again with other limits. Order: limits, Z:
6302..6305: 0.777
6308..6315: 0.749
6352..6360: 0.774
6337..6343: 0.745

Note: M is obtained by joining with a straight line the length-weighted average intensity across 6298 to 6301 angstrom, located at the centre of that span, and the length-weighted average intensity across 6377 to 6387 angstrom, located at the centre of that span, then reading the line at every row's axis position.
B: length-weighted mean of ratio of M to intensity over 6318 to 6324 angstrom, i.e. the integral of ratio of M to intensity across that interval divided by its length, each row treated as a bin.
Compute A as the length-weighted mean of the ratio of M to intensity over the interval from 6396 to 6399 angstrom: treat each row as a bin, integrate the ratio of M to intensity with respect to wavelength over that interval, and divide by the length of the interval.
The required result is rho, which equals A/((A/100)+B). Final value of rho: 0.97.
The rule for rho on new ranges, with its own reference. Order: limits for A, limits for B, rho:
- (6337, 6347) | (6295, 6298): 0.97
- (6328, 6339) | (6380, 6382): 0.97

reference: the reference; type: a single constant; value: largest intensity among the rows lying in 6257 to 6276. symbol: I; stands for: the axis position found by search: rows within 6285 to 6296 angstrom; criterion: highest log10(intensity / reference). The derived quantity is 6292.73 angstrom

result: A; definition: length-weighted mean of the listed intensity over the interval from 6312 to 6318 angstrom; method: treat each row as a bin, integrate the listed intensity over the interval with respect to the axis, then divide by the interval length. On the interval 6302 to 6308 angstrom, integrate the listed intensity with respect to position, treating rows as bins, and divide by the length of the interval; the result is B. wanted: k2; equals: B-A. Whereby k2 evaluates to 0.025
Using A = 0.757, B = 0.781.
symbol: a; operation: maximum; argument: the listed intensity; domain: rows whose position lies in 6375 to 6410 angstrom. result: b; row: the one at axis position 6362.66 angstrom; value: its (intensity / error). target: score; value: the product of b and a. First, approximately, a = 0.7818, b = 18.9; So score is 14.8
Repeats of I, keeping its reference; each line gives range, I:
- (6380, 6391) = 6384.68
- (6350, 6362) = 6355.34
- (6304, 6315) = 6304.33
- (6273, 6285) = 6284.04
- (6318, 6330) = 6320.32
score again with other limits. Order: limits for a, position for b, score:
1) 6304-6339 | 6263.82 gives 21.0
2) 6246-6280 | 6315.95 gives 22.7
